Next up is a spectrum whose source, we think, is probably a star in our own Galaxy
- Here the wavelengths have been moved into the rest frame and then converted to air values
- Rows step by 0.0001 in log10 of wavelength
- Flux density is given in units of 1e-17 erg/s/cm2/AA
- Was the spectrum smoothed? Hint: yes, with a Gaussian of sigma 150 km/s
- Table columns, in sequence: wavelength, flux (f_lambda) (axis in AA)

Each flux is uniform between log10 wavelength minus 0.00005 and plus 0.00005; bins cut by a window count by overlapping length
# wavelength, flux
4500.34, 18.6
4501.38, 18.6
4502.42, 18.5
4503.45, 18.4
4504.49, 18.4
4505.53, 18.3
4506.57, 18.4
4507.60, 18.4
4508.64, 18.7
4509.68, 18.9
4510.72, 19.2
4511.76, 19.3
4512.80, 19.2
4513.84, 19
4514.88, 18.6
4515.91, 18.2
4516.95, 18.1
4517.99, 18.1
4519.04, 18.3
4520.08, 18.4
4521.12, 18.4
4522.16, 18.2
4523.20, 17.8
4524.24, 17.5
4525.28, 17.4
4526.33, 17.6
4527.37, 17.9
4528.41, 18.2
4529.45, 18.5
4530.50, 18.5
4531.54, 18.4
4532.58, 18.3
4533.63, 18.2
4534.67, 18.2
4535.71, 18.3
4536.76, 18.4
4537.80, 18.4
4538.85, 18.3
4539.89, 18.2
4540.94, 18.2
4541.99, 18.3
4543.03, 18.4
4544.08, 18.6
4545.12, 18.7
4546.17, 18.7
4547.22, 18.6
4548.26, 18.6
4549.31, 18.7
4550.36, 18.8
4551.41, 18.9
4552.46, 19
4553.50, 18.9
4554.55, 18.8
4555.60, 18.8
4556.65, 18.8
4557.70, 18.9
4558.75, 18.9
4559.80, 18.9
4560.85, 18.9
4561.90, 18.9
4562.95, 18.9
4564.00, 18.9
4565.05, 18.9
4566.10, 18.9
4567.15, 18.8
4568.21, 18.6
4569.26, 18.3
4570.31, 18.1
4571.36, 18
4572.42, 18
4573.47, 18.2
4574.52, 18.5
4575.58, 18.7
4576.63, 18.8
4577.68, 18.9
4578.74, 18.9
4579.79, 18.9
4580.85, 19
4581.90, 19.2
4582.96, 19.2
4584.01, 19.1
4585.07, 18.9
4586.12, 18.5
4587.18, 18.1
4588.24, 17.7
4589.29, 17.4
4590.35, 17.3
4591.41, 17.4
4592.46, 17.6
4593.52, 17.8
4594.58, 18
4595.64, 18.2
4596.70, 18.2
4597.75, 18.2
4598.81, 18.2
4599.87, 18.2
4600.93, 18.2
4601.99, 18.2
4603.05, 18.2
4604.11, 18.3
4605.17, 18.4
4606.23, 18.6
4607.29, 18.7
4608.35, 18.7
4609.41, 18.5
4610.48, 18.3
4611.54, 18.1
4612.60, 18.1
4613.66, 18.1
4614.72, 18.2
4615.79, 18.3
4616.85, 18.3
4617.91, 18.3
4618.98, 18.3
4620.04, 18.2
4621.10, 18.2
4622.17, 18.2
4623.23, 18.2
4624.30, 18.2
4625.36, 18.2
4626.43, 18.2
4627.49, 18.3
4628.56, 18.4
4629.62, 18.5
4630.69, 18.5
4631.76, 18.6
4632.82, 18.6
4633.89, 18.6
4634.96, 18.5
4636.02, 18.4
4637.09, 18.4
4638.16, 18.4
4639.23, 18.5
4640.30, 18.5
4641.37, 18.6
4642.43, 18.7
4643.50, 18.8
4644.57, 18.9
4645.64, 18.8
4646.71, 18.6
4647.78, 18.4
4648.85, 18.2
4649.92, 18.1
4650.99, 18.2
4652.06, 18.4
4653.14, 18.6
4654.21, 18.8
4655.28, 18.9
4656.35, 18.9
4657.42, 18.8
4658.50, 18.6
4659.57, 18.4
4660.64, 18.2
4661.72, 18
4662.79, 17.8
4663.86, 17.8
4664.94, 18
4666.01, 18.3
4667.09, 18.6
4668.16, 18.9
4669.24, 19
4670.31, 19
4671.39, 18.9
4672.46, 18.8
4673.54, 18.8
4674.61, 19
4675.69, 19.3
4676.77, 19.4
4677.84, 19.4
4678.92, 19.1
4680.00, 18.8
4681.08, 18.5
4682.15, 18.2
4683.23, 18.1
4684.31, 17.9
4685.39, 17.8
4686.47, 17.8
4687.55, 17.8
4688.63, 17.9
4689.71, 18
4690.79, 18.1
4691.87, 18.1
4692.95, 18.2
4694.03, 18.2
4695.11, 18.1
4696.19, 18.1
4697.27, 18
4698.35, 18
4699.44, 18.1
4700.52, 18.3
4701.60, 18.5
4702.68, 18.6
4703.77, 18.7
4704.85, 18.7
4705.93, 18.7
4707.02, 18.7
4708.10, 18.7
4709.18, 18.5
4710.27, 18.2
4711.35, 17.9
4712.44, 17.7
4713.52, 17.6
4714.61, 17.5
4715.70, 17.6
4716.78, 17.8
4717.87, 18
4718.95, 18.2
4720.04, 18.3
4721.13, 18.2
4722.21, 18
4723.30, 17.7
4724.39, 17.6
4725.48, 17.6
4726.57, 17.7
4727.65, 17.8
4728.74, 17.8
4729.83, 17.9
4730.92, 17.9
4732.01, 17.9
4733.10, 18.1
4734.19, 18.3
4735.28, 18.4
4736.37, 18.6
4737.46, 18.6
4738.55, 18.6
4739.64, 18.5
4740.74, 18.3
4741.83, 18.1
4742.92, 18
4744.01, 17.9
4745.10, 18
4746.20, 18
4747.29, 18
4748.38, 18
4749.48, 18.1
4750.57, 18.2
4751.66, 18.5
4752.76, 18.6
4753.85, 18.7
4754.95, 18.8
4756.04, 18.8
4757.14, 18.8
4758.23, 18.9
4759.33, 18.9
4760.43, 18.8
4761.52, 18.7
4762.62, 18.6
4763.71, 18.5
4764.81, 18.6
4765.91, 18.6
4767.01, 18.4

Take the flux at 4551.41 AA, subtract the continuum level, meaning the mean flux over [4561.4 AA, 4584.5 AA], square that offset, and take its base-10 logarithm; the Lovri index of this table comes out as -1.5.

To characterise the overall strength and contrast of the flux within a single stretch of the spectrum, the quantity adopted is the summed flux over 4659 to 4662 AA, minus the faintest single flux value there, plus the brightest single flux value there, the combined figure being 55.0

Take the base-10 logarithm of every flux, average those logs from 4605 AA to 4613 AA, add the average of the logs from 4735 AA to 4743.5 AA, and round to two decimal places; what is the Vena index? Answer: 2.53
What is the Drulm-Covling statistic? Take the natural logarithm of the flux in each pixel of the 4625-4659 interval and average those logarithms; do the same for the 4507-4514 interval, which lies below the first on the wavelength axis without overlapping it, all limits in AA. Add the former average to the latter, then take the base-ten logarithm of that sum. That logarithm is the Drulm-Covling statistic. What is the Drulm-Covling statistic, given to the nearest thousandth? 0.768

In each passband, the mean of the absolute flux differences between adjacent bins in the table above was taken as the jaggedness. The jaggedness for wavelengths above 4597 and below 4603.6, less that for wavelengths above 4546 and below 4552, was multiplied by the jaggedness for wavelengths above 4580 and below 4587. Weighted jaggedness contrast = -0.0144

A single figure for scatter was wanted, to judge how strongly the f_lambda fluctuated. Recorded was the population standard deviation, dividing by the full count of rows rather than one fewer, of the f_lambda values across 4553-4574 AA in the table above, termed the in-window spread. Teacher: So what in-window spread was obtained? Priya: 0.33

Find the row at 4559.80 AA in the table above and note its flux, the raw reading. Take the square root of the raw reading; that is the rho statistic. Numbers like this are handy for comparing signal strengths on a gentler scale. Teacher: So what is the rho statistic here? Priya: 4.35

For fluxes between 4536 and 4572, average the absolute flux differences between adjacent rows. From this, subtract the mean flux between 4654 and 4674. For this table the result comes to -18.5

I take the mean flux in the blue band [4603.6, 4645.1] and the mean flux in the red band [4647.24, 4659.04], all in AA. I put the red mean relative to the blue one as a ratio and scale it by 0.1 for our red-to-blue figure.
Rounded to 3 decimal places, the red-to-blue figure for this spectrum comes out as 0.101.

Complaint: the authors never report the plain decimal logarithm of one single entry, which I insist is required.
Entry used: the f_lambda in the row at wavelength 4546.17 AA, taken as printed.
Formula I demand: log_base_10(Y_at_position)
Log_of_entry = 1.27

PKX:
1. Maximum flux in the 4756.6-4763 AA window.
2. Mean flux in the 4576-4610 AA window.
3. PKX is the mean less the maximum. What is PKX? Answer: -0.5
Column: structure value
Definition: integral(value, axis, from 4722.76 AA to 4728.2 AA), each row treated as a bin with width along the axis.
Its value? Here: 96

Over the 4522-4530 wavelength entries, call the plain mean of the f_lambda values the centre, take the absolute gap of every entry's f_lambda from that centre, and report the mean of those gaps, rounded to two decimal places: 0.31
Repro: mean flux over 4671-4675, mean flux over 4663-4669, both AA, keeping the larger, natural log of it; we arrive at 2.94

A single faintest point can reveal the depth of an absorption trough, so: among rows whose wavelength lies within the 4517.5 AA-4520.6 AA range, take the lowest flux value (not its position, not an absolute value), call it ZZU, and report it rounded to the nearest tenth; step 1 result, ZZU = 18.1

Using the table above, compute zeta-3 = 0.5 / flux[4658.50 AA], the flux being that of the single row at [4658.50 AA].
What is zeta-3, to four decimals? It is 0.0269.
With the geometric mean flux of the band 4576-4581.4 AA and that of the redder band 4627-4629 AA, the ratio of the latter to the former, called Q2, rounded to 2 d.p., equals 0.97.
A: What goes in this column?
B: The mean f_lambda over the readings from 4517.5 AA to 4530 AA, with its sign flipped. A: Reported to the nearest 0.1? -18.0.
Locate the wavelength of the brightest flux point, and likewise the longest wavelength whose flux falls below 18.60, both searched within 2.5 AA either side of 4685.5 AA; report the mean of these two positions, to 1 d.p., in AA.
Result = 4685.4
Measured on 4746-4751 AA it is 4750.6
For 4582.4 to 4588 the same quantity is 4585.1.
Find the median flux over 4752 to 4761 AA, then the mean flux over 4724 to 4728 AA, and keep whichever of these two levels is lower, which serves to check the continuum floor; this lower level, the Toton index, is 17.7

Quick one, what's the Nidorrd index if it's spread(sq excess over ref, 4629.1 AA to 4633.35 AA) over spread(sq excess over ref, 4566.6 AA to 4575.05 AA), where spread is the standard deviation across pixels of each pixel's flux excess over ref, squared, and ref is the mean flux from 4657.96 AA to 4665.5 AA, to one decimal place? 0.3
